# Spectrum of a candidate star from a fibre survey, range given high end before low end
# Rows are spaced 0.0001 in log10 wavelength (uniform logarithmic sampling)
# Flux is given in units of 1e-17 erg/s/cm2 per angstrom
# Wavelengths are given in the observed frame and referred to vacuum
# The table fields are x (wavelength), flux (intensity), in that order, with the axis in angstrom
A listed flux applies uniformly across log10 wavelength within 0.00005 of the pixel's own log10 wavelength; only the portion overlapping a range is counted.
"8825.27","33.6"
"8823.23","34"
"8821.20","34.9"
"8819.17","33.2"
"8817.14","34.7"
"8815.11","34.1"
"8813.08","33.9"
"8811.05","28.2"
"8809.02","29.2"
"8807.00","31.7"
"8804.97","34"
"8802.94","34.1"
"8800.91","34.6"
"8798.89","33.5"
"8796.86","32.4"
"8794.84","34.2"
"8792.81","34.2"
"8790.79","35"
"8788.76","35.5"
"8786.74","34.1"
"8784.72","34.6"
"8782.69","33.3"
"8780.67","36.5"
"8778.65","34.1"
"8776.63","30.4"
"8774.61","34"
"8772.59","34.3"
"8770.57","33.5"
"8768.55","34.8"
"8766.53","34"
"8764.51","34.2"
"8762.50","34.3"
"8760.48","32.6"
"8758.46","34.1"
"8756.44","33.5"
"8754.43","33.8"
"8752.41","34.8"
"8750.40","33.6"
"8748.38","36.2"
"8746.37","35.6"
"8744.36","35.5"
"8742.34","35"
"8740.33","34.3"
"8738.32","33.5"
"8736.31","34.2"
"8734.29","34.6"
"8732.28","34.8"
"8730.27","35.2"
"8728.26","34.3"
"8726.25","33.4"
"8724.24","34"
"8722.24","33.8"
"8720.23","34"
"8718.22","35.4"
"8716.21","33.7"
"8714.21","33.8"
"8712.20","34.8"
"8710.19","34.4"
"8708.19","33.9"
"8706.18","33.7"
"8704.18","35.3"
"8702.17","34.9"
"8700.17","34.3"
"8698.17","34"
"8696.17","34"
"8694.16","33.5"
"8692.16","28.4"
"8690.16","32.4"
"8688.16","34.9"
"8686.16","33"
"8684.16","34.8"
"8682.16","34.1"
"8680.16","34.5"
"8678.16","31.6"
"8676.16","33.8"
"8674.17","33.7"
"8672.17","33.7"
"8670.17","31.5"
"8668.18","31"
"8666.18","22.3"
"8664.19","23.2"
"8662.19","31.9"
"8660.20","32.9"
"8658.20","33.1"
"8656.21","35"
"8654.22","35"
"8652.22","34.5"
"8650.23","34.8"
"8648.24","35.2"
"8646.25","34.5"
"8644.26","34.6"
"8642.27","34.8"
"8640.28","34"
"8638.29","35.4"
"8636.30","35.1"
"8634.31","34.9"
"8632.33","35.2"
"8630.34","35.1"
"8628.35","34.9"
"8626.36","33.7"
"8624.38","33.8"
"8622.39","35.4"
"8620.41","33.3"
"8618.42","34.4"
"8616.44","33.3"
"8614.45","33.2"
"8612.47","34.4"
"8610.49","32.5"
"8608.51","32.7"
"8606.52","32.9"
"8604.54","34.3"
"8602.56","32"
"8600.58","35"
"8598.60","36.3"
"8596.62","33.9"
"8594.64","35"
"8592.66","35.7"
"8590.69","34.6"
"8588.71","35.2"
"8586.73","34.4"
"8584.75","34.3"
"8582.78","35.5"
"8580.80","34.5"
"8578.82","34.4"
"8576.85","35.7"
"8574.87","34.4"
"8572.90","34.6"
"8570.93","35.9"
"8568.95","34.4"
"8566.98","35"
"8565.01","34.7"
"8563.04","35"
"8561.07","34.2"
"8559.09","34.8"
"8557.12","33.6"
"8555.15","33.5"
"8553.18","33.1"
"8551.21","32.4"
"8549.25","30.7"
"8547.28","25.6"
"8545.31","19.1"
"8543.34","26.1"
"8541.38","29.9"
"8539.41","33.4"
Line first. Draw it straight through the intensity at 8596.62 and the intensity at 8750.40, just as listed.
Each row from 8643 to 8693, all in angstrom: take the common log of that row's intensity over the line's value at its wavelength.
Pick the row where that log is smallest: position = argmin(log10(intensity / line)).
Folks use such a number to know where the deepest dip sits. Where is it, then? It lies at 8666.18 angstrom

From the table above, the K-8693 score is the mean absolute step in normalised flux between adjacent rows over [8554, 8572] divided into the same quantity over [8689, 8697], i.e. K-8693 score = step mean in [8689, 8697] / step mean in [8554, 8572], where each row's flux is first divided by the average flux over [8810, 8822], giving 4.7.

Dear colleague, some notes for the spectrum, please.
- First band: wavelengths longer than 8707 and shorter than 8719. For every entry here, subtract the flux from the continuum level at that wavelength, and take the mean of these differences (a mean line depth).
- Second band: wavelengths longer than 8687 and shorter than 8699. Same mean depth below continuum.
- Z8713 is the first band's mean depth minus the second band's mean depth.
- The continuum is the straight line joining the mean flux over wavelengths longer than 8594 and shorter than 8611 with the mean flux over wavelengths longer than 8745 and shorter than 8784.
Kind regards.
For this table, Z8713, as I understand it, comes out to -1.4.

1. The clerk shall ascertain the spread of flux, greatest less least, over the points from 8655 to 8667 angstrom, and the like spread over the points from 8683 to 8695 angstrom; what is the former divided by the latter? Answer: 2.0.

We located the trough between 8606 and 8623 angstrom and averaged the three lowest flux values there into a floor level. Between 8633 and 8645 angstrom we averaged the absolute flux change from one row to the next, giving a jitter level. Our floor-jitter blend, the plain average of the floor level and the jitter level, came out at 16.6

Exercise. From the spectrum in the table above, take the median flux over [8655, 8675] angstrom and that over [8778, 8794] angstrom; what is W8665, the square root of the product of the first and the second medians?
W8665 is 33.4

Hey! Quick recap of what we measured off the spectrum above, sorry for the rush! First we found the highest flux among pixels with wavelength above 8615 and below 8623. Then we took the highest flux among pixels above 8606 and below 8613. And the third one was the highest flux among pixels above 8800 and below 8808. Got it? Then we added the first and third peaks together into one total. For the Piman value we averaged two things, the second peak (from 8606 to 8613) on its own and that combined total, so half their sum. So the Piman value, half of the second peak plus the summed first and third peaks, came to 52.2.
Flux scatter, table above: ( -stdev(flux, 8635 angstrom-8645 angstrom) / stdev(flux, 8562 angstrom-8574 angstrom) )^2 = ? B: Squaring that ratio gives 1.0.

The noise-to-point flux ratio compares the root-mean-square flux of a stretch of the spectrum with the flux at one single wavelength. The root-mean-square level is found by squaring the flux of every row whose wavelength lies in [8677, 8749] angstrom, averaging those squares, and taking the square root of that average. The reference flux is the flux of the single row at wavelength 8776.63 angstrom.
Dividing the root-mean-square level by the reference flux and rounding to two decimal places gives 1.12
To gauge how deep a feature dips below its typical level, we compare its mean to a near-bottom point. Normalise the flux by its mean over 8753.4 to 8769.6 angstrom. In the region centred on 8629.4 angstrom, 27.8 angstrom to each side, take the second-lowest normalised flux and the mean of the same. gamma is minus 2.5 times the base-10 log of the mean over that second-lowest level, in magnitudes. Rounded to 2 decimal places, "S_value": -0.06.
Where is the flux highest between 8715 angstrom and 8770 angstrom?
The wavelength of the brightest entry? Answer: 8748.38 angstrom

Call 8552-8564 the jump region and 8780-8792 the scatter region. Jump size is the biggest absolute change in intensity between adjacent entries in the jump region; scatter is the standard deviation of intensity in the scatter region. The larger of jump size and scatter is 1.2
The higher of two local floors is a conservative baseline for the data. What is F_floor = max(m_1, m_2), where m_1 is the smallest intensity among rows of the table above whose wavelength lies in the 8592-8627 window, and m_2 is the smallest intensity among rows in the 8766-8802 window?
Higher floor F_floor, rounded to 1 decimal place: 32.0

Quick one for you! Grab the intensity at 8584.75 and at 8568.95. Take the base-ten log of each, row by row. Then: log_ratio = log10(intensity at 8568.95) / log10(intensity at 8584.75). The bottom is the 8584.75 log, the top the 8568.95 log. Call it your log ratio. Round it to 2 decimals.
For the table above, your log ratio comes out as 1.00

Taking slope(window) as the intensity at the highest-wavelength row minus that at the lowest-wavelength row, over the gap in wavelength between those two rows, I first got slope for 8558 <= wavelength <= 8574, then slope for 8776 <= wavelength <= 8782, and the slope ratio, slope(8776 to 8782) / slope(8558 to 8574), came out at -104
